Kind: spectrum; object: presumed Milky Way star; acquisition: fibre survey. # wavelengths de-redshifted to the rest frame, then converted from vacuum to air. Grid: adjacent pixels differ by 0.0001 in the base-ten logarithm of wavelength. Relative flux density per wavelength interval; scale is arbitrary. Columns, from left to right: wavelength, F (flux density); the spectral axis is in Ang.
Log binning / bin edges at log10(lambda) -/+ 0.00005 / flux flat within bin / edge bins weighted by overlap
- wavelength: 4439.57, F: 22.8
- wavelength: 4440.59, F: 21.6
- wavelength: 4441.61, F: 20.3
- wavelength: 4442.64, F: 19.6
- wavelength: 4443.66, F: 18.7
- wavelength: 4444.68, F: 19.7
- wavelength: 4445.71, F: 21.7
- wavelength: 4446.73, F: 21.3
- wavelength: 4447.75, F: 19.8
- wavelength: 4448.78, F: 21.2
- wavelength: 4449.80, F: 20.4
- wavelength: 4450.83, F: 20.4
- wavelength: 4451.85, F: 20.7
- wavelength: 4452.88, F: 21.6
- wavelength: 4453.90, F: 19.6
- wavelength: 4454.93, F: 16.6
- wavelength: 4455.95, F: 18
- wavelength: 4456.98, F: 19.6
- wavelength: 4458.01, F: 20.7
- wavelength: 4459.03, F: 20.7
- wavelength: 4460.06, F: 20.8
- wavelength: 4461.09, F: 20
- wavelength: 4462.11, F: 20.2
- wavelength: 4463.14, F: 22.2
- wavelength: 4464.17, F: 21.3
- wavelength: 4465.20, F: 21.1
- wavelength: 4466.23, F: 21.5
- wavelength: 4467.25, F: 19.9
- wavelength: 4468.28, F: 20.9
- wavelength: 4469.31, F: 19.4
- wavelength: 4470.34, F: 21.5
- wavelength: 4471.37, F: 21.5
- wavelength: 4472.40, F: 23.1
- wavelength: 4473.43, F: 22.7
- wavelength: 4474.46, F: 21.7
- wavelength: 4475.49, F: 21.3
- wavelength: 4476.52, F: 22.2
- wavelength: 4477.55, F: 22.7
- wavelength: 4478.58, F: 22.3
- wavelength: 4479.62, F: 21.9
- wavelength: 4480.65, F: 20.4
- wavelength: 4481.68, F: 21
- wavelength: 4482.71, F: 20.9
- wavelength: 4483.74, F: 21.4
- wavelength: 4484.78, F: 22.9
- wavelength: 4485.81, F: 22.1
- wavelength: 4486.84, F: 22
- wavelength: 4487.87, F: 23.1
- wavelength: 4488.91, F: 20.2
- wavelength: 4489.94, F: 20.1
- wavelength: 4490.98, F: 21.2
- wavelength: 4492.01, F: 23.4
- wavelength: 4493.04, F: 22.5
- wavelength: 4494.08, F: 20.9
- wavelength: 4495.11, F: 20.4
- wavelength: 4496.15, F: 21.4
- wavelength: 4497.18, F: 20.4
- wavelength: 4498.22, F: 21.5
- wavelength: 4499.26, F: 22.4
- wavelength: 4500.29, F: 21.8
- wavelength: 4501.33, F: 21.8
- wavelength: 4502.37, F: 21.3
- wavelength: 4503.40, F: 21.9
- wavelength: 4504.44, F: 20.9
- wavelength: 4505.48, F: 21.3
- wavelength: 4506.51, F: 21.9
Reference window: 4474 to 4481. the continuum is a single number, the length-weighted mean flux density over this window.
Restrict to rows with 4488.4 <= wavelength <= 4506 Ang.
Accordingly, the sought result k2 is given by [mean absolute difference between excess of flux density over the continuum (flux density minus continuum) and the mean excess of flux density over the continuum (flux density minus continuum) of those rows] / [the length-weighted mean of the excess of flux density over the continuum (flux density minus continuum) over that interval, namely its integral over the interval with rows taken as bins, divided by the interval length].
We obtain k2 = -1.6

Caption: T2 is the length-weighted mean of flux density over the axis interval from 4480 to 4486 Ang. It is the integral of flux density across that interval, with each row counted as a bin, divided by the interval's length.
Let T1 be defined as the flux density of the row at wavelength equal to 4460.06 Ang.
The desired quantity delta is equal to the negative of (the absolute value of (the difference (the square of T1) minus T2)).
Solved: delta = -411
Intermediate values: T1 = 20.8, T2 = 21.4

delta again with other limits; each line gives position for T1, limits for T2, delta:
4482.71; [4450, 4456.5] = -417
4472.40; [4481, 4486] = -512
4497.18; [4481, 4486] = -395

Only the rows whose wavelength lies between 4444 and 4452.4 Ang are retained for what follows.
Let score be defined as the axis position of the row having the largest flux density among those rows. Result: 4445.71 Ang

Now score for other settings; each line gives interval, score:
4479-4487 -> 4484.78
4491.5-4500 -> 4492.01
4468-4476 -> 4472.40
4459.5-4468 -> 4463.14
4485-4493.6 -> 4492.01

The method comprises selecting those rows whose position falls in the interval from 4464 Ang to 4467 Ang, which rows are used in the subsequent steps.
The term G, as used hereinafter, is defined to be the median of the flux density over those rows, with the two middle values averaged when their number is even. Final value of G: 21.3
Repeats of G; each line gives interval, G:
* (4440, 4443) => 20.3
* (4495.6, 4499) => 21.4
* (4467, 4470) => 19.9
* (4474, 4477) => 21.7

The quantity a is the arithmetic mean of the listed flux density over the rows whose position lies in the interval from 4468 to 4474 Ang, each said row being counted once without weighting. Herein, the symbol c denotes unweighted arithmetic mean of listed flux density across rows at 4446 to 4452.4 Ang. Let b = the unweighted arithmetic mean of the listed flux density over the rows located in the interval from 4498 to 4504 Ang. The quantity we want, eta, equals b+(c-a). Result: 20.9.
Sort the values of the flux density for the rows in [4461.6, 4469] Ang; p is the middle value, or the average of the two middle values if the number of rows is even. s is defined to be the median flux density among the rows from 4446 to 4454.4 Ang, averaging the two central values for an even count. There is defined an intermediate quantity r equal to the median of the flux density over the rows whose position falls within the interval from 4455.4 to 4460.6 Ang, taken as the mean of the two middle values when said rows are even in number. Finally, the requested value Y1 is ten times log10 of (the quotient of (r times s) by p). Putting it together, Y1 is 13.0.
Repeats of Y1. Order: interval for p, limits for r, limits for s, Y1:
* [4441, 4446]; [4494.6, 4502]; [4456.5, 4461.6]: 13.5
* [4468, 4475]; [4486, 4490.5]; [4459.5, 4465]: 13.1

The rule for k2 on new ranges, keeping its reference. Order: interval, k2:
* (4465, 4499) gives -2.7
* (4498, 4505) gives -2.5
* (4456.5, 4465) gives -0.5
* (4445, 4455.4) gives -0.7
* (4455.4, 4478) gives -1.2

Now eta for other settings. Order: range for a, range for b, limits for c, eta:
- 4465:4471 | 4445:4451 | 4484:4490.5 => 21.8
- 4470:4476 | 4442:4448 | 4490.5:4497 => 19.8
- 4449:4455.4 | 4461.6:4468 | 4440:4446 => 21.4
